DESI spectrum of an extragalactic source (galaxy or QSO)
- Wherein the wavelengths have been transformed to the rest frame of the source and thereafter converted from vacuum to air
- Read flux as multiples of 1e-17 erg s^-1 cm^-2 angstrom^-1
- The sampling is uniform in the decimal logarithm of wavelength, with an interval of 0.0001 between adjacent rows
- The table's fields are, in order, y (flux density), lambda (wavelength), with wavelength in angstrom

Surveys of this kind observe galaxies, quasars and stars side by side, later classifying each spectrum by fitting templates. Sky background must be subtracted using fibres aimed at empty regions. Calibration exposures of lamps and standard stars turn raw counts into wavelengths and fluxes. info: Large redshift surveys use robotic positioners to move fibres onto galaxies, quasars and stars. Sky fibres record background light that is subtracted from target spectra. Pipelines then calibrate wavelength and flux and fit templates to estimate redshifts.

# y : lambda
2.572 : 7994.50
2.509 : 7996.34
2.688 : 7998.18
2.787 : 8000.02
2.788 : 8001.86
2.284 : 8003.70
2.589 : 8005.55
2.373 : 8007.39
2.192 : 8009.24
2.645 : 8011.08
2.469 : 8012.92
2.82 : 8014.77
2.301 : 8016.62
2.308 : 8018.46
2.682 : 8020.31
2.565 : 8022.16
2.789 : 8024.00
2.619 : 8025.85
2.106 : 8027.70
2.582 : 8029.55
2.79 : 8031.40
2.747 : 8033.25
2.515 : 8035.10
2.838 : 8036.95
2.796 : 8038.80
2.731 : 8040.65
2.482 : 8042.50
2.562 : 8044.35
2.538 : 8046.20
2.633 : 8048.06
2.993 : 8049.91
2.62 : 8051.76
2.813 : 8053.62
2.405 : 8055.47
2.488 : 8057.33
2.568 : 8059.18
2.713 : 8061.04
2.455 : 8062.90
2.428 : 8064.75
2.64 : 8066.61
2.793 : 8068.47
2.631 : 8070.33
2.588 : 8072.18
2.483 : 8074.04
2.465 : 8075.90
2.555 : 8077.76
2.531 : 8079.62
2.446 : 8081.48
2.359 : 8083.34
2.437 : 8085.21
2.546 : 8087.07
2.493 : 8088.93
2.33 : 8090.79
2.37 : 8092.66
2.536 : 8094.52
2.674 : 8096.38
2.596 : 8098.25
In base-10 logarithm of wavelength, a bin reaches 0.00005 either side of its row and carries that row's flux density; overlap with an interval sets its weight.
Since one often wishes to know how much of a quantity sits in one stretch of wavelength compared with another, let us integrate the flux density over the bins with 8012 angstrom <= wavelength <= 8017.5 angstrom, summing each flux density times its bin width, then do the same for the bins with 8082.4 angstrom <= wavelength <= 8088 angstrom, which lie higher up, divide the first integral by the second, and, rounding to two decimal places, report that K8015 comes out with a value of 1.02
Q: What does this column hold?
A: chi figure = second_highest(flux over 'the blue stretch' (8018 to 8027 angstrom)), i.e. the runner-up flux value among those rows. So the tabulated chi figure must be 2.682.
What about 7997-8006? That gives 2.787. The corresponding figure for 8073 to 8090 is 2.546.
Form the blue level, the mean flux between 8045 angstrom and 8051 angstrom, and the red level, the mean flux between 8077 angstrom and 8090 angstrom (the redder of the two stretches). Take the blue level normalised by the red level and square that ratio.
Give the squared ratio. 1.20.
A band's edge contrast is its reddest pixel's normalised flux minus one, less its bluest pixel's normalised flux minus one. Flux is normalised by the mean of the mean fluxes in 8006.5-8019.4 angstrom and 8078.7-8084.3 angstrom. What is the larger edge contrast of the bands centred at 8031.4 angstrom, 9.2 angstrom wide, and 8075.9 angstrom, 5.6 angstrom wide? 0.17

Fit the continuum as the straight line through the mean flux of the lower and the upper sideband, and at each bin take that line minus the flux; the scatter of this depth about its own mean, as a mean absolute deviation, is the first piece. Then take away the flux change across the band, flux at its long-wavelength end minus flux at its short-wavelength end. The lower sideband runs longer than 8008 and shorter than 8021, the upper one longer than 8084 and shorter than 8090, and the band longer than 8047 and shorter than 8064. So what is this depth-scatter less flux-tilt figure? 0.317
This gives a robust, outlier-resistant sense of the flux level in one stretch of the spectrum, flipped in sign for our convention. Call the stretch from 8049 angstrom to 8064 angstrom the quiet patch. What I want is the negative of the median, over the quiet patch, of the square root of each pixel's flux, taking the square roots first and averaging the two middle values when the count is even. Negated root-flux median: -1.61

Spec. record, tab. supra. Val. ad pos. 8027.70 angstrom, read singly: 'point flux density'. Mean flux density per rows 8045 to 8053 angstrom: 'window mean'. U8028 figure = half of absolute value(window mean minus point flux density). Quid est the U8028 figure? 0.29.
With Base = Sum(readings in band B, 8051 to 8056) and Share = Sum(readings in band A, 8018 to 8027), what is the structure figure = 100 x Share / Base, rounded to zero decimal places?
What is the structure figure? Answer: 165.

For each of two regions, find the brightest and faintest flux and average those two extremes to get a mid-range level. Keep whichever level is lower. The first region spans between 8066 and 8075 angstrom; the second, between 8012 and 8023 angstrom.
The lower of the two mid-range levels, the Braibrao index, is 2.56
